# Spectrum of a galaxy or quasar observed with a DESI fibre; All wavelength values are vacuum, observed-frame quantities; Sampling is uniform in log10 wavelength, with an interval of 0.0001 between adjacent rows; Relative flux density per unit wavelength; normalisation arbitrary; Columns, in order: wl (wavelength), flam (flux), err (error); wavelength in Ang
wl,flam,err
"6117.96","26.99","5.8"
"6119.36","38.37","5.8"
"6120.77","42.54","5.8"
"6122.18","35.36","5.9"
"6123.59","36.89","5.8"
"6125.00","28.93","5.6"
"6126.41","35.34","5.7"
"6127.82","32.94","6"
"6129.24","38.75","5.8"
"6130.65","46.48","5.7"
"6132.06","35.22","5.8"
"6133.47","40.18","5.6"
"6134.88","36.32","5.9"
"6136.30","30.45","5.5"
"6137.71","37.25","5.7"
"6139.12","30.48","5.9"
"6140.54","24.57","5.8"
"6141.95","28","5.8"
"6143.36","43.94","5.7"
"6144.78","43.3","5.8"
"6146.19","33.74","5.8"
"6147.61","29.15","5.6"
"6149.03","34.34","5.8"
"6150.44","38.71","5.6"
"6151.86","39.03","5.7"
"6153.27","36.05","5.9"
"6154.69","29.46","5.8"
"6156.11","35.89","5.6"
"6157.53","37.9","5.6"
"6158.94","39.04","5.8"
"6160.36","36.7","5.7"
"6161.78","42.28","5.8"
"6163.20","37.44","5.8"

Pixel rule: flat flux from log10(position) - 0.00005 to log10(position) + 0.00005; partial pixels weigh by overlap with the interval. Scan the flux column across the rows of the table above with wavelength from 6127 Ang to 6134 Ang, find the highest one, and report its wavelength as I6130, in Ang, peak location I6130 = 6130.65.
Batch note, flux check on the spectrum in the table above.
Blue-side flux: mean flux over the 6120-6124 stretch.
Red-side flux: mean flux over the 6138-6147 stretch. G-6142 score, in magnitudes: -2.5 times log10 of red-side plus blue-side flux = -4.65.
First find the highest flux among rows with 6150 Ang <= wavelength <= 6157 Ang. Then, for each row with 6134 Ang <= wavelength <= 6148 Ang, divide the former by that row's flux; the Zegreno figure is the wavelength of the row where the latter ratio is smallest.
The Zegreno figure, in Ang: 6143.36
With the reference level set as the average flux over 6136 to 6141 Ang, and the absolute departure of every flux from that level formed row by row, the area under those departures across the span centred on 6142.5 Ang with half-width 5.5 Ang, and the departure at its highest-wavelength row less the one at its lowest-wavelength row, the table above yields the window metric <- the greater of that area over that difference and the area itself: 65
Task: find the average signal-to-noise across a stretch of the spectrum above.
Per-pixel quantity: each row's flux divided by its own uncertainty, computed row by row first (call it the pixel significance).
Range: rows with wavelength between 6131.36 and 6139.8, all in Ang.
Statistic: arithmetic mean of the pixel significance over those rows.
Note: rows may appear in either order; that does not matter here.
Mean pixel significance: 6.11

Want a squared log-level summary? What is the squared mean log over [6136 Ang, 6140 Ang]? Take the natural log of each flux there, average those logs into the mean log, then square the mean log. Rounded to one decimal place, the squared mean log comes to 12.1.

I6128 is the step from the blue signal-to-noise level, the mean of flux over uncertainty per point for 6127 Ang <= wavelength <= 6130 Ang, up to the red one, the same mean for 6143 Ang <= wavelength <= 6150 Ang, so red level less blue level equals 0.3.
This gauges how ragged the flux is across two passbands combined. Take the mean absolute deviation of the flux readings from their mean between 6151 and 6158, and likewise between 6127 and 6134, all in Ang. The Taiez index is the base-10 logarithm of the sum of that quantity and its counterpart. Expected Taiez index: 0.79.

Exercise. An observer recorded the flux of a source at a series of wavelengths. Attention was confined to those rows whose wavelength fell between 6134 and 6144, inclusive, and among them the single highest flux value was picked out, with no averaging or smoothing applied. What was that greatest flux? 43.94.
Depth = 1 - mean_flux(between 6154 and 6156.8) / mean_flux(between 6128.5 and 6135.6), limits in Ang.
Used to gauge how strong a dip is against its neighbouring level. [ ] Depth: 0.17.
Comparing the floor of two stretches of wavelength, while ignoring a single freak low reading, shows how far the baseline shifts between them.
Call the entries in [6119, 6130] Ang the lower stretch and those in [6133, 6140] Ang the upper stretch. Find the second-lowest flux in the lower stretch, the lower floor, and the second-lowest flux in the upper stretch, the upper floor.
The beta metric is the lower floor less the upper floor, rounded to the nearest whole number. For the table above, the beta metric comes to 2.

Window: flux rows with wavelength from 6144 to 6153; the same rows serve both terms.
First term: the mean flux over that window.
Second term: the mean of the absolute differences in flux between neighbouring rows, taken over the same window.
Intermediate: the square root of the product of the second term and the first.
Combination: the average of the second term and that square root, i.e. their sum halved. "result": 9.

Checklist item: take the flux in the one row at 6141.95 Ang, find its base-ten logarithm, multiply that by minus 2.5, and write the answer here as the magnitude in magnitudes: -3.62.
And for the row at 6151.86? -3.98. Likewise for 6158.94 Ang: -3.98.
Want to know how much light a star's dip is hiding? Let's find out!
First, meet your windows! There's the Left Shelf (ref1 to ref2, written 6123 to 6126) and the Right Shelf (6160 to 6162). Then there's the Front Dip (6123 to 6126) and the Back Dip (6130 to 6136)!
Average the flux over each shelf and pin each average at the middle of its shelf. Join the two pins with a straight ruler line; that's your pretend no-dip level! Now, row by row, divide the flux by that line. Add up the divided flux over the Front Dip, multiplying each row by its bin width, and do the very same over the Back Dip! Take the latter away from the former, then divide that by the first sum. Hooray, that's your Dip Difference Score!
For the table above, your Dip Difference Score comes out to -1.3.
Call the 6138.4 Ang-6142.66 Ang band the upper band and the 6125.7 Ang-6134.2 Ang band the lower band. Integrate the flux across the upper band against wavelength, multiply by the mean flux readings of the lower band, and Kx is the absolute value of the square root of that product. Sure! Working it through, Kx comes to 67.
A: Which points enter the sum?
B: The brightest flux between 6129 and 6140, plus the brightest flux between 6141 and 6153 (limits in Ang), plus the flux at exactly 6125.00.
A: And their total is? 119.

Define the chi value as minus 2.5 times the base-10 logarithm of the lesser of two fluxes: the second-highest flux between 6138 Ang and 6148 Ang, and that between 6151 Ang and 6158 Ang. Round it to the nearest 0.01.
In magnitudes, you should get -3.95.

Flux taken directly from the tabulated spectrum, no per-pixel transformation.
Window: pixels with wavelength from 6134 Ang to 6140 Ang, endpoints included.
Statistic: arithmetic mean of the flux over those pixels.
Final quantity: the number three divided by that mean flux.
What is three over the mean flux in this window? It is 0.089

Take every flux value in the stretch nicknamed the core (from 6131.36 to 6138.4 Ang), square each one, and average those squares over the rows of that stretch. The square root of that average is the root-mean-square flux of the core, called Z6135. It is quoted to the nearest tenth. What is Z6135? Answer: 36.0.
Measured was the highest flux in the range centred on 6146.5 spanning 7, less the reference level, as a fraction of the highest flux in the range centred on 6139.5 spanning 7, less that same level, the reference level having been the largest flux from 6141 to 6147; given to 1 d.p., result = 0.0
